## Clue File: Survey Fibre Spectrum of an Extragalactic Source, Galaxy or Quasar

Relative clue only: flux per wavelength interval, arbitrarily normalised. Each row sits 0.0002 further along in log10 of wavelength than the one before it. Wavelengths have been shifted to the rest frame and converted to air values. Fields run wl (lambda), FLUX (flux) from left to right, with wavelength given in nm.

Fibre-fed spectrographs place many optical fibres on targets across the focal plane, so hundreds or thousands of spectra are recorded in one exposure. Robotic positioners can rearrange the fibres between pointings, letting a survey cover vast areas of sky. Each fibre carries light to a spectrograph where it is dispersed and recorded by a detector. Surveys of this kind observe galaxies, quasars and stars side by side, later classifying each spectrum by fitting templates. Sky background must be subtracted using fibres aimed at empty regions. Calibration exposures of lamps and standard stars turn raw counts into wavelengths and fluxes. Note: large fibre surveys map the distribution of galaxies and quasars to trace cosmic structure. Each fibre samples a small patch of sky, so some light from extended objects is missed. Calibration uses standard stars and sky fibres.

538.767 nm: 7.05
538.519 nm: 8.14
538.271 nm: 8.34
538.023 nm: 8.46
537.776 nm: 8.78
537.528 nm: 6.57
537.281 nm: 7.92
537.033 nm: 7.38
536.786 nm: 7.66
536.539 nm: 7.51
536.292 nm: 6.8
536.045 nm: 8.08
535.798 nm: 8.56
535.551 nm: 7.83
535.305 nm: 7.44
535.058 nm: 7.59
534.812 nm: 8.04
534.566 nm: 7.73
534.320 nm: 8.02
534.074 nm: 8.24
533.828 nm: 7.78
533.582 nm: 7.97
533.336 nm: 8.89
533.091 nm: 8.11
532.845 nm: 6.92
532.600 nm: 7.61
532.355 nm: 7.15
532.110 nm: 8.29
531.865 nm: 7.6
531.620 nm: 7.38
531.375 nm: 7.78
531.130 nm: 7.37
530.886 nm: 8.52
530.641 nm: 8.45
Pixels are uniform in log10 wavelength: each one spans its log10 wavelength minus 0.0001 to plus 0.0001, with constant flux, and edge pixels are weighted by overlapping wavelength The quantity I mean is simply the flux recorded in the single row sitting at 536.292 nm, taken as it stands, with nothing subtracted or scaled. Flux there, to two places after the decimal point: 6.80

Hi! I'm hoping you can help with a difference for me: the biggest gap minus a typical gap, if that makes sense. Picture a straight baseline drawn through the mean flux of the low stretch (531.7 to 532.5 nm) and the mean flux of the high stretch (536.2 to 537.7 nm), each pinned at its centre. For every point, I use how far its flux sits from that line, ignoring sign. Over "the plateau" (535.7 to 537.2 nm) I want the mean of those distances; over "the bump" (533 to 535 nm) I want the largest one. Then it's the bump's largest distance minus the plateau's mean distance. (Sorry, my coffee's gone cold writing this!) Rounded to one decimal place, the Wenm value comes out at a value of 0.8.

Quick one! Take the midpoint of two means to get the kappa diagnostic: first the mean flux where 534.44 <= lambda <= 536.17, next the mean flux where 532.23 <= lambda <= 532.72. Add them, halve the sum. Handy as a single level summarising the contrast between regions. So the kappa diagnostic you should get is 7.64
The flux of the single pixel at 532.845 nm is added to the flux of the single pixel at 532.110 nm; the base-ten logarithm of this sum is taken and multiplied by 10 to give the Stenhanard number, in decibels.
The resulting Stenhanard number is 11.82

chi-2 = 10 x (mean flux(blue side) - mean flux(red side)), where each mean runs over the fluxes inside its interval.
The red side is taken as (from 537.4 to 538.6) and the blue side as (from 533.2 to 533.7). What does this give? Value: 3.7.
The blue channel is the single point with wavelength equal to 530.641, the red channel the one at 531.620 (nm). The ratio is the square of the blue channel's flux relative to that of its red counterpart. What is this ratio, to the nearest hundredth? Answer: 1.31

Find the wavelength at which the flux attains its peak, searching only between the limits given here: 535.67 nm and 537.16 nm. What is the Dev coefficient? 535.798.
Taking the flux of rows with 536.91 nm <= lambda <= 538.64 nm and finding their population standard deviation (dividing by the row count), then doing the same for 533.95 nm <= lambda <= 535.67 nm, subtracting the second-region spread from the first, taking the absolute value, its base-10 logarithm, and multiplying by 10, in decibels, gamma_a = -4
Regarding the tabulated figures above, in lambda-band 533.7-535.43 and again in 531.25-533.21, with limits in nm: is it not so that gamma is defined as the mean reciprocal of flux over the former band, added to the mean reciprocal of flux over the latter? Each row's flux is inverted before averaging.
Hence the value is 0.260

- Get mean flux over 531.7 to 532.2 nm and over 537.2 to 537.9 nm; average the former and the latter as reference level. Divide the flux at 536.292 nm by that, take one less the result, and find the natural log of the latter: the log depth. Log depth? -2.0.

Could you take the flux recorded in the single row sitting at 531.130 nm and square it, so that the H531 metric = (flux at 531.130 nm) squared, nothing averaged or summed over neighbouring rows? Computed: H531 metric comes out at 54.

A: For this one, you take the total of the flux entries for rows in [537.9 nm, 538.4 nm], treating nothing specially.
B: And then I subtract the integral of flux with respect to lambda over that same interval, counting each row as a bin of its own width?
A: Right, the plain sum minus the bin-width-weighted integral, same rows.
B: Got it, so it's 12.6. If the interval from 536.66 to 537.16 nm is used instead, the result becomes 11.3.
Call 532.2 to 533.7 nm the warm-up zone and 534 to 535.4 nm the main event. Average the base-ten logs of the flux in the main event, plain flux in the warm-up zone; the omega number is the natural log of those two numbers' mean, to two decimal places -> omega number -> 1.47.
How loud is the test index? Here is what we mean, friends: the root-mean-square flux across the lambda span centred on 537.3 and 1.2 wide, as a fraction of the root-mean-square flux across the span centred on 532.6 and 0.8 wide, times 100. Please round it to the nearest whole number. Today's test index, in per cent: 106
